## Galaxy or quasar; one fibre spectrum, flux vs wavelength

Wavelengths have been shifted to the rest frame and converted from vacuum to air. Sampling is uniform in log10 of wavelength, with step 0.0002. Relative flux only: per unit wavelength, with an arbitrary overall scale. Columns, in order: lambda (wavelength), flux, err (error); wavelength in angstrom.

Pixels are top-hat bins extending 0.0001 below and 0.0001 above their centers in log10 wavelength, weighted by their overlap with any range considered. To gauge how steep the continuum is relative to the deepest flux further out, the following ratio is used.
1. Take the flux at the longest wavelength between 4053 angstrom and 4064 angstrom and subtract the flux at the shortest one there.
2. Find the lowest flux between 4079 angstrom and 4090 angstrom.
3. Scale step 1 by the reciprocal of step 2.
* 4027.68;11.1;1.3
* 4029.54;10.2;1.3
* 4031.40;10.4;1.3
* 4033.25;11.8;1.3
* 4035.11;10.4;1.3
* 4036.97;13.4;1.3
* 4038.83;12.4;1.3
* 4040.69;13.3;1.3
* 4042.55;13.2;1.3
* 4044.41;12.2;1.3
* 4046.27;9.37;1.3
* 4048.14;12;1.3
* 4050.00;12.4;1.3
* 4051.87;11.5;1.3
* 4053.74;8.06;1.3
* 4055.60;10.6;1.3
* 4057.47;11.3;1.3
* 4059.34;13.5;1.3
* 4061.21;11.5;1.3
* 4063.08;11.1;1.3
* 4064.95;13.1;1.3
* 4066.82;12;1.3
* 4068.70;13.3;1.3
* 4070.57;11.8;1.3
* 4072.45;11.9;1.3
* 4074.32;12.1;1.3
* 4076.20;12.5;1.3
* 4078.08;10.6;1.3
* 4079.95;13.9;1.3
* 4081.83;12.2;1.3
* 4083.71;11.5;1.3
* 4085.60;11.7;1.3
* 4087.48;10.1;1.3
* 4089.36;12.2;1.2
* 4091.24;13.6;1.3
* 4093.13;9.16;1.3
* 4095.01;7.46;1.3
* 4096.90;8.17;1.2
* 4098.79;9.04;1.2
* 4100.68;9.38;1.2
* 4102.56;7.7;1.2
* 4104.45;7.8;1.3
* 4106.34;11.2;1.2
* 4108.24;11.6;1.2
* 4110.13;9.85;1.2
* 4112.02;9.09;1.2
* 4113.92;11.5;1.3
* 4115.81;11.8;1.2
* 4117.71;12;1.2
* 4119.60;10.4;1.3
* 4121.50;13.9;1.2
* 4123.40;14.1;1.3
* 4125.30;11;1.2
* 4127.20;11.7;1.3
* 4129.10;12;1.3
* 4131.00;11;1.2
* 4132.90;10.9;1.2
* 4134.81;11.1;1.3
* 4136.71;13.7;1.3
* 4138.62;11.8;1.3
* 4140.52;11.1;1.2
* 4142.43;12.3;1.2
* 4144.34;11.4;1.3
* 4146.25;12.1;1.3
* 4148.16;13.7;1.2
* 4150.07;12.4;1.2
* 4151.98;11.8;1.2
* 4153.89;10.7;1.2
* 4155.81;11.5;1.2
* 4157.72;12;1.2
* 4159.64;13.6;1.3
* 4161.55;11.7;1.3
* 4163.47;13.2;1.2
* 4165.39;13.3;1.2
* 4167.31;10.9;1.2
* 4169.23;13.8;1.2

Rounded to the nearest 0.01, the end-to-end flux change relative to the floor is 0.30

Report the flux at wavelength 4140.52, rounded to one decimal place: 11.1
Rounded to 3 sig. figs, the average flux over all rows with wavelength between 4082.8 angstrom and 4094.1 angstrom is 11.4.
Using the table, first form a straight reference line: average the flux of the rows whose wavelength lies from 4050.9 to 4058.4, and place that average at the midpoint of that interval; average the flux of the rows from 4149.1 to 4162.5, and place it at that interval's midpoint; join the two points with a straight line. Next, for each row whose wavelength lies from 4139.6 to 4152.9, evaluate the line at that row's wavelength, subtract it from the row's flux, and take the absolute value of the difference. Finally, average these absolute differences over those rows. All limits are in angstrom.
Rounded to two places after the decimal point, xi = 0.62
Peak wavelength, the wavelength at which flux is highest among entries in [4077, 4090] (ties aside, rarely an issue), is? 4079.95 angstrom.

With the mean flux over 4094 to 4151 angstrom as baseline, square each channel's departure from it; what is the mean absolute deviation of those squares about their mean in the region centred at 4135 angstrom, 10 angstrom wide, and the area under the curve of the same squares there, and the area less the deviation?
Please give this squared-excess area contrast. 12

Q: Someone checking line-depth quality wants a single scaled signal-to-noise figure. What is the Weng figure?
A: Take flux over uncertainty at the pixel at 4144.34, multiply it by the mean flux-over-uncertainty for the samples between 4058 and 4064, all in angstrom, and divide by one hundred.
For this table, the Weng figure 0.81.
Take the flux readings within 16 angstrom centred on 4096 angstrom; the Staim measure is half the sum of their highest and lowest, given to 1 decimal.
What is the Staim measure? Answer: 10.5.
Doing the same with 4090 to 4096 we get 10.5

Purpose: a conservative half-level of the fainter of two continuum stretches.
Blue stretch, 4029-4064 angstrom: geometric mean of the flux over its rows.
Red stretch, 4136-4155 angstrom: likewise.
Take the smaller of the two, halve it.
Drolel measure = 5.7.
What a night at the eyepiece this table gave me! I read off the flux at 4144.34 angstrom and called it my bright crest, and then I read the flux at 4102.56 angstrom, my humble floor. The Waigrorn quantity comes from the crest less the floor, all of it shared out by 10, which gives 0.37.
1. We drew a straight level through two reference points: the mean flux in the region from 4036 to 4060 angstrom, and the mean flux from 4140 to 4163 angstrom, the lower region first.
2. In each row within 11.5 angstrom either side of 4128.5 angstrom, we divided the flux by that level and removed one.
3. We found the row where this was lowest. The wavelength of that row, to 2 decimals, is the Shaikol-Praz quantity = 4119.60 angstrom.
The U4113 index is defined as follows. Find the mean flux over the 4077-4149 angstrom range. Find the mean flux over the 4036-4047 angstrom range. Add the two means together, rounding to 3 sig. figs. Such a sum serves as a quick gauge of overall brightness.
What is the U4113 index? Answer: 23.5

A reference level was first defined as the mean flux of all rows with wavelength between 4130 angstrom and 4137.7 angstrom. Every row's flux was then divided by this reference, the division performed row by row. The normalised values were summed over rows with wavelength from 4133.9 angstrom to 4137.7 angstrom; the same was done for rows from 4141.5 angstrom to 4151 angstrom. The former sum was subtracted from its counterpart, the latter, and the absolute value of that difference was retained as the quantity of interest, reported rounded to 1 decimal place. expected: 3.2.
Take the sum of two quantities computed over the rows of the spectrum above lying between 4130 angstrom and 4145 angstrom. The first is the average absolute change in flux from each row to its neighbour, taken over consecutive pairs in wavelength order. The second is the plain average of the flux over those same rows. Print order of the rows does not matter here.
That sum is 12.75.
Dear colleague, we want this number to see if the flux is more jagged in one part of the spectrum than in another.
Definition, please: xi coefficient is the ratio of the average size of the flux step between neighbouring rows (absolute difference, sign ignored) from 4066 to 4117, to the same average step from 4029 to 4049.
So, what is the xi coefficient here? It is 0.94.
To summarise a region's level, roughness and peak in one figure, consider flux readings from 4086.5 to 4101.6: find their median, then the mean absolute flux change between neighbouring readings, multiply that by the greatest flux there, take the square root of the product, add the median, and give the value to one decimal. 14.0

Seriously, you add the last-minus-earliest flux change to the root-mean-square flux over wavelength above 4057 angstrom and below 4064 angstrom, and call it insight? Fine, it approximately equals 12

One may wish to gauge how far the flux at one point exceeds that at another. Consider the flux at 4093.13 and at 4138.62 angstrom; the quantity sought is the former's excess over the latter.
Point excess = -2.6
